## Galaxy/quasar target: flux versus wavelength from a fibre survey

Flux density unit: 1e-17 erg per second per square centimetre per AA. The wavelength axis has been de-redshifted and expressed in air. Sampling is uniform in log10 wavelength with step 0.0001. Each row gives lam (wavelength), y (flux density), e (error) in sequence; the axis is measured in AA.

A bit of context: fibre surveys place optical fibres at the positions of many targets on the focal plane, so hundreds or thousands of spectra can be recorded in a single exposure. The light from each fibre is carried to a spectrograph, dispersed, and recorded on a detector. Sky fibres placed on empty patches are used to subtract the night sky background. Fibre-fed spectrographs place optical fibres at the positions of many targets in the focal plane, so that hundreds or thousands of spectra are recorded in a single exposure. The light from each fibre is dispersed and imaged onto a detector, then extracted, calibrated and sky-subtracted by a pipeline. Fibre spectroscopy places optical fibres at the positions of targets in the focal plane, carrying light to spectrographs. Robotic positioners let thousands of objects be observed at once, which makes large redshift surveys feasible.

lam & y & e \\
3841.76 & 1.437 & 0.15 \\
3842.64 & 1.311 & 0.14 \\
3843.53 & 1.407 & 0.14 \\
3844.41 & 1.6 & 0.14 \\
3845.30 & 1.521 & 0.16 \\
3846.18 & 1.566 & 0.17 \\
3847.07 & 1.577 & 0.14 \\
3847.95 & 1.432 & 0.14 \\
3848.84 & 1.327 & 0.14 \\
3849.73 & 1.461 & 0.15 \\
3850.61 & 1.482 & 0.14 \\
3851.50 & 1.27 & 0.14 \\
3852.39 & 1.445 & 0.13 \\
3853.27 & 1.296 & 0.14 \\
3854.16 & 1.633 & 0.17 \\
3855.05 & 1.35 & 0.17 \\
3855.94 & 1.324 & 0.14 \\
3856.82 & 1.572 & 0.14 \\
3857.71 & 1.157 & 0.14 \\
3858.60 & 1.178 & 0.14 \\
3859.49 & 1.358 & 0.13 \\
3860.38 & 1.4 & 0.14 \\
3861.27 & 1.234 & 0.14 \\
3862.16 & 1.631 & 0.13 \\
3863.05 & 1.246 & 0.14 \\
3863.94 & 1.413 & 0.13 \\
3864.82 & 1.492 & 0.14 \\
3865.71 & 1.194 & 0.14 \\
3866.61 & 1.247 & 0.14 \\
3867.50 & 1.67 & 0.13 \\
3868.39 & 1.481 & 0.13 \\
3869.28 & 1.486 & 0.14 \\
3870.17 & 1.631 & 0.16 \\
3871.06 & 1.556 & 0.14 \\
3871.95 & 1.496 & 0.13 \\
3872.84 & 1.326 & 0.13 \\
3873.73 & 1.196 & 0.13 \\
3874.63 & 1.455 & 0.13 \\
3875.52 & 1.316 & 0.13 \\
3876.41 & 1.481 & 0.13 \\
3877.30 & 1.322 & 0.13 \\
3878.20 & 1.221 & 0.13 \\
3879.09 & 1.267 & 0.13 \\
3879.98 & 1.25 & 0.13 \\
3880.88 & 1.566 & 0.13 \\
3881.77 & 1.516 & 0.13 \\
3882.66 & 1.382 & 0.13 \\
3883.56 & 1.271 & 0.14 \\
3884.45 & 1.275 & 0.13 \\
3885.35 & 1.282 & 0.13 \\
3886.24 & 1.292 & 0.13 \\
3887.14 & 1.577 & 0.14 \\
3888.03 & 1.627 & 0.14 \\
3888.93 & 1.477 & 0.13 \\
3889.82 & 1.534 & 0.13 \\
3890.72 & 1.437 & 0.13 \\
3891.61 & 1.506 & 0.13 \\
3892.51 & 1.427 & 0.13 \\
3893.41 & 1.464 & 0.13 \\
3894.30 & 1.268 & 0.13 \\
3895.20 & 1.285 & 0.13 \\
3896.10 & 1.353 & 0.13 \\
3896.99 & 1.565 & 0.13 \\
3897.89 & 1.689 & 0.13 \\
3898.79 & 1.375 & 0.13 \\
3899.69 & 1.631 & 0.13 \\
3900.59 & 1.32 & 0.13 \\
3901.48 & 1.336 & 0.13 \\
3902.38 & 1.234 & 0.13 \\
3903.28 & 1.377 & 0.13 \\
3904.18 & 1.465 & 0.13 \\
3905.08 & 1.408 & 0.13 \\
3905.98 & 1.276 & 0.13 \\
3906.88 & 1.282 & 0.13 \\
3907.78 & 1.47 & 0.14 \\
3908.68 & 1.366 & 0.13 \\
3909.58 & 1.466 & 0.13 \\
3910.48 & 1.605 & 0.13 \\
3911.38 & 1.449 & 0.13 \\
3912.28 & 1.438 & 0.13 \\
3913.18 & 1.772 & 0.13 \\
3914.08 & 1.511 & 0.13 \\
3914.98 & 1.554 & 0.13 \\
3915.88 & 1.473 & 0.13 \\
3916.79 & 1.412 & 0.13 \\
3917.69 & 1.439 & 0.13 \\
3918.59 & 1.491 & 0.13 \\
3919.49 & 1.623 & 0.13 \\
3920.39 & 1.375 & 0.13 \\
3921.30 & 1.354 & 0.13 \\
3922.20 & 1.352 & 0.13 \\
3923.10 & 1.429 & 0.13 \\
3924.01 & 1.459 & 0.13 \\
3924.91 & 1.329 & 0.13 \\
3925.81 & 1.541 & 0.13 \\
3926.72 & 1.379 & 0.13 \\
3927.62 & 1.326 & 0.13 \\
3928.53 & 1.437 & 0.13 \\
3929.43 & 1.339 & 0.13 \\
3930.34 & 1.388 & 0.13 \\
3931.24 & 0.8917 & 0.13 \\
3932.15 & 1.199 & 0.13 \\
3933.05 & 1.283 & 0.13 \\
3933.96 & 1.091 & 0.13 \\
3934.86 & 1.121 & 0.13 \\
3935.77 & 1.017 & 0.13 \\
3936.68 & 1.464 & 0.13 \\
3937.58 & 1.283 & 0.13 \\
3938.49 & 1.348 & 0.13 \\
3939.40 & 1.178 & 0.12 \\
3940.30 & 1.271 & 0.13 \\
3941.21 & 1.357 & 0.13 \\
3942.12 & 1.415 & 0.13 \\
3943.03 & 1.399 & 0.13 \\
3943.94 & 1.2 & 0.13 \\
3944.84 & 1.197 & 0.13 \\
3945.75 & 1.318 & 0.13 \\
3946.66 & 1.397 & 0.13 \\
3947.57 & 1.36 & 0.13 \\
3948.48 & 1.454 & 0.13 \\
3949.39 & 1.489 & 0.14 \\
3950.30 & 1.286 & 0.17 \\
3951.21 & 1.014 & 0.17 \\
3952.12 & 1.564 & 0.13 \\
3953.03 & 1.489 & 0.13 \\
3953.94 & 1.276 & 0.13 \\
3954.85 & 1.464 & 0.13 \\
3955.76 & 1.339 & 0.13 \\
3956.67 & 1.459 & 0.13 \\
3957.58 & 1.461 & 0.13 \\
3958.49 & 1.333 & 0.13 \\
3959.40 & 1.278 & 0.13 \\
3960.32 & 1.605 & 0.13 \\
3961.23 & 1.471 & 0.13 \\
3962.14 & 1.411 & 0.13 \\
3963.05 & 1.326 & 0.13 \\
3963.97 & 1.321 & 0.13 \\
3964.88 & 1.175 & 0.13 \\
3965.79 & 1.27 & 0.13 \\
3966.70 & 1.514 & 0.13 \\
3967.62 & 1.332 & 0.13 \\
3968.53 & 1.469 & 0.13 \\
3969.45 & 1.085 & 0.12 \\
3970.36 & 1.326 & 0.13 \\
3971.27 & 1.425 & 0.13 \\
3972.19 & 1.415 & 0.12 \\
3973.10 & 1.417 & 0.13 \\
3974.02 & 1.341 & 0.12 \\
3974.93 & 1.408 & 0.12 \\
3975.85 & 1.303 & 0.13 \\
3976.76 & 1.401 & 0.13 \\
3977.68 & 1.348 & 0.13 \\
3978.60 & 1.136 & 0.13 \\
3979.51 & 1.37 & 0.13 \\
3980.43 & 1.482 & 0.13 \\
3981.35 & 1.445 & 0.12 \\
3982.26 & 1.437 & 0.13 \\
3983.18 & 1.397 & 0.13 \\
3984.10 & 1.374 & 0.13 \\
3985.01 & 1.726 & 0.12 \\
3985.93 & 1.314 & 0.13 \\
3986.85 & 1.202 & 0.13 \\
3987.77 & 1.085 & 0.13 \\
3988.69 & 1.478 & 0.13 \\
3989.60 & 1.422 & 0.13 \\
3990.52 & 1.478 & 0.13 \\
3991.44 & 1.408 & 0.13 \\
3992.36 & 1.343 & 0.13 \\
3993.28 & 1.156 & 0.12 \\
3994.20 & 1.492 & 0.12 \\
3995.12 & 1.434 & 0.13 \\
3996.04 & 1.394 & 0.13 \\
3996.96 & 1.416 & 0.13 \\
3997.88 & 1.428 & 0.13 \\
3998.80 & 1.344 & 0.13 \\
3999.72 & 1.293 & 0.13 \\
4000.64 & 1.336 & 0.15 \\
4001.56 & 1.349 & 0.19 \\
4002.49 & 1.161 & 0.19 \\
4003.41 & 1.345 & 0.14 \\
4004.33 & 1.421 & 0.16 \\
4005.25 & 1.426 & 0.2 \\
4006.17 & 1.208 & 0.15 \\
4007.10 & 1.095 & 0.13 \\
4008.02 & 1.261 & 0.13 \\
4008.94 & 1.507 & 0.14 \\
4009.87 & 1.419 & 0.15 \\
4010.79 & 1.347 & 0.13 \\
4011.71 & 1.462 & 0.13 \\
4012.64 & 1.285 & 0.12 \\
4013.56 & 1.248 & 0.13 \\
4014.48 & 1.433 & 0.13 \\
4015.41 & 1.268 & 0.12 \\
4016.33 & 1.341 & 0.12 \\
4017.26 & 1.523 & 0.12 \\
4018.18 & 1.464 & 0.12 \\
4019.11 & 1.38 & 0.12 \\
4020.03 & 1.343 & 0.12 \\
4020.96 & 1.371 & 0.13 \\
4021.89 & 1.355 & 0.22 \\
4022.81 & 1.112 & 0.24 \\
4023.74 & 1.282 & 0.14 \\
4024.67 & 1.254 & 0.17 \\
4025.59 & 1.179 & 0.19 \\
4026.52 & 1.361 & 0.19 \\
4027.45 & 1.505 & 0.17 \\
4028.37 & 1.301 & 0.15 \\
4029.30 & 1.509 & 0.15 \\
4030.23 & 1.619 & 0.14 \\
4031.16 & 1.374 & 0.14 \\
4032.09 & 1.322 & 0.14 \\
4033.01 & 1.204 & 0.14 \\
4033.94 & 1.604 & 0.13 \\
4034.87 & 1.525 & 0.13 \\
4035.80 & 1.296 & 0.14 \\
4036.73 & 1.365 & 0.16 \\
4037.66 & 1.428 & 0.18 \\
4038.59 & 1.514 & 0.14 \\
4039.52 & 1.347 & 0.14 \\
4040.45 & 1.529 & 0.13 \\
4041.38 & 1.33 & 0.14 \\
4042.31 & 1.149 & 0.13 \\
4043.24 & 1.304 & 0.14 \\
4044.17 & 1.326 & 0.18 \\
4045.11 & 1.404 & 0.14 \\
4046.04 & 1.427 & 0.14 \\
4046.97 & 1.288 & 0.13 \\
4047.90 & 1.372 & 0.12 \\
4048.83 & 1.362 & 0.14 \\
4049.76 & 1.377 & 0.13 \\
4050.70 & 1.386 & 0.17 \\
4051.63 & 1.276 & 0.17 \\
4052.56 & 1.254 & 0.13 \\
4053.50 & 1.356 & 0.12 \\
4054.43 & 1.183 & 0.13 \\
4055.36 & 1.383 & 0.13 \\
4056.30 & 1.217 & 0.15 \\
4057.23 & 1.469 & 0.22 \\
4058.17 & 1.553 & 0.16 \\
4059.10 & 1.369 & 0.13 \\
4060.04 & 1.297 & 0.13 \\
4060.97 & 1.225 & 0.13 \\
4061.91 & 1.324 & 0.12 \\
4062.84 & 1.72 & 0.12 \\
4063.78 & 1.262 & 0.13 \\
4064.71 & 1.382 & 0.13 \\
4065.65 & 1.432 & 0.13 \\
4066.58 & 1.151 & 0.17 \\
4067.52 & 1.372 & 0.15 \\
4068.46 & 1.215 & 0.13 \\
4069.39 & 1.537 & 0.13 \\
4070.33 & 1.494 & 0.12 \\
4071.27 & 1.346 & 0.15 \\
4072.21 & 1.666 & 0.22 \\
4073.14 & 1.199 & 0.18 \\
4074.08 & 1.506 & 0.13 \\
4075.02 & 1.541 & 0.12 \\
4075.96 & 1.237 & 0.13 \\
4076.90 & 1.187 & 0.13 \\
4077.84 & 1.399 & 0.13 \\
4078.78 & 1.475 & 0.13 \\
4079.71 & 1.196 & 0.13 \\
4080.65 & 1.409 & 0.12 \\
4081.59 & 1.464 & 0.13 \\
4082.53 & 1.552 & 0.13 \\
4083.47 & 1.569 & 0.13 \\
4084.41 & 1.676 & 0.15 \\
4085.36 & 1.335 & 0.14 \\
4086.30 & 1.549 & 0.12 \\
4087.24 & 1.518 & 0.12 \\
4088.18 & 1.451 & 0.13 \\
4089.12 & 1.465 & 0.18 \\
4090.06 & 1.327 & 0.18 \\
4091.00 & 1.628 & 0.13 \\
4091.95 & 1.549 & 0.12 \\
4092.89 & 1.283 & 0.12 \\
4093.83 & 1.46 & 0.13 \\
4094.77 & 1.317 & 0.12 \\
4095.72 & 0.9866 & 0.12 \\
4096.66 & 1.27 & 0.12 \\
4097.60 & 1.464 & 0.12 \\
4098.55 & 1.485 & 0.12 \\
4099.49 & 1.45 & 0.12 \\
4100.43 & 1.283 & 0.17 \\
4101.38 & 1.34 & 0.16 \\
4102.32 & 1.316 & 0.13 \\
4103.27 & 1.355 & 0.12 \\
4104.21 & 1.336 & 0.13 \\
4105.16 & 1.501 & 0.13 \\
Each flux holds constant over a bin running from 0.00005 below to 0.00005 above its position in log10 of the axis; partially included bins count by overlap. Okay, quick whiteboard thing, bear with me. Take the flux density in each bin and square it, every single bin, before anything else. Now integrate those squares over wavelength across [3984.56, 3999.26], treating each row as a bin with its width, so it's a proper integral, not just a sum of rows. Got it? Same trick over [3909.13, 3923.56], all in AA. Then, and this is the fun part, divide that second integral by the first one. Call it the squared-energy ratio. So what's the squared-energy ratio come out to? 1.12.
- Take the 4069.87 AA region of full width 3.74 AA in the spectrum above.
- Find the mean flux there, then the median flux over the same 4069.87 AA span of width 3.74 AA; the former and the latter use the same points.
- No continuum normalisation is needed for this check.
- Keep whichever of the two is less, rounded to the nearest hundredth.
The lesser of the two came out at 1.40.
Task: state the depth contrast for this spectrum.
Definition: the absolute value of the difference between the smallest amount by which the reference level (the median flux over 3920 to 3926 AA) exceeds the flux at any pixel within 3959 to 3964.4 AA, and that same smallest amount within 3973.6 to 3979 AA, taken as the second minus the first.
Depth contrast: 0.20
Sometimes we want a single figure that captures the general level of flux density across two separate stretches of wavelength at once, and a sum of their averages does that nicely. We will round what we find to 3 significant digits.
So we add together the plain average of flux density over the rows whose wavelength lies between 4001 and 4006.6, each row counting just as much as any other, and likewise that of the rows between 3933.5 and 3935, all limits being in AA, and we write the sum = 2.42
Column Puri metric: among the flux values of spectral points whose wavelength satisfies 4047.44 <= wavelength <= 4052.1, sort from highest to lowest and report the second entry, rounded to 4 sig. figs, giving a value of 1.377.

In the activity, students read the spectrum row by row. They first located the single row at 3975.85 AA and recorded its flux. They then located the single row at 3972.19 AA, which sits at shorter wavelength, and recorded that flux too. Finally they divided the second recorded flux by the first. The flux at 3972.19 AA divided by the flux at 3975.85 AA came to 1.09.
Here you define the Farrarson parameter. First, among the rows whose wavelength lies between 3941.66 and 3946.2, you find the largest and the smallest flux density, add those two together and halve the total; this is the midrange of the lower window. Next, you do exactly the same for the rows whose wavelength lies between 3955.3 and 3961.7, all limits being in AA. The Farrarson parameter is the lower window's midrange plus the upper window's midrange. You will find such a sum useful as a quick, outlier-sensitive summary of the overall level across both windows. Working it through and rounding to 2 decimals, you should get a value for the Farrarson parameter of 2.75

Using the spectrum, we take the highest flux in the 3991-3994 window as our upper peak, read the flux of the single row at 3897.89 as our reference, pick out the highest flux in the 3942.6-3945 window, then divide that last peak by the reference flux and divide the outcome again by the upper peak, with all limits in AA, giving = 0.59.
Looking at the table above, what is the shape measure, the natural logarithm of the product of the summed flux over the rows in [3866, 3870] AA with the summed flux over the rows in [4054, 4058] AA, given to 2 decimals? 3.43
